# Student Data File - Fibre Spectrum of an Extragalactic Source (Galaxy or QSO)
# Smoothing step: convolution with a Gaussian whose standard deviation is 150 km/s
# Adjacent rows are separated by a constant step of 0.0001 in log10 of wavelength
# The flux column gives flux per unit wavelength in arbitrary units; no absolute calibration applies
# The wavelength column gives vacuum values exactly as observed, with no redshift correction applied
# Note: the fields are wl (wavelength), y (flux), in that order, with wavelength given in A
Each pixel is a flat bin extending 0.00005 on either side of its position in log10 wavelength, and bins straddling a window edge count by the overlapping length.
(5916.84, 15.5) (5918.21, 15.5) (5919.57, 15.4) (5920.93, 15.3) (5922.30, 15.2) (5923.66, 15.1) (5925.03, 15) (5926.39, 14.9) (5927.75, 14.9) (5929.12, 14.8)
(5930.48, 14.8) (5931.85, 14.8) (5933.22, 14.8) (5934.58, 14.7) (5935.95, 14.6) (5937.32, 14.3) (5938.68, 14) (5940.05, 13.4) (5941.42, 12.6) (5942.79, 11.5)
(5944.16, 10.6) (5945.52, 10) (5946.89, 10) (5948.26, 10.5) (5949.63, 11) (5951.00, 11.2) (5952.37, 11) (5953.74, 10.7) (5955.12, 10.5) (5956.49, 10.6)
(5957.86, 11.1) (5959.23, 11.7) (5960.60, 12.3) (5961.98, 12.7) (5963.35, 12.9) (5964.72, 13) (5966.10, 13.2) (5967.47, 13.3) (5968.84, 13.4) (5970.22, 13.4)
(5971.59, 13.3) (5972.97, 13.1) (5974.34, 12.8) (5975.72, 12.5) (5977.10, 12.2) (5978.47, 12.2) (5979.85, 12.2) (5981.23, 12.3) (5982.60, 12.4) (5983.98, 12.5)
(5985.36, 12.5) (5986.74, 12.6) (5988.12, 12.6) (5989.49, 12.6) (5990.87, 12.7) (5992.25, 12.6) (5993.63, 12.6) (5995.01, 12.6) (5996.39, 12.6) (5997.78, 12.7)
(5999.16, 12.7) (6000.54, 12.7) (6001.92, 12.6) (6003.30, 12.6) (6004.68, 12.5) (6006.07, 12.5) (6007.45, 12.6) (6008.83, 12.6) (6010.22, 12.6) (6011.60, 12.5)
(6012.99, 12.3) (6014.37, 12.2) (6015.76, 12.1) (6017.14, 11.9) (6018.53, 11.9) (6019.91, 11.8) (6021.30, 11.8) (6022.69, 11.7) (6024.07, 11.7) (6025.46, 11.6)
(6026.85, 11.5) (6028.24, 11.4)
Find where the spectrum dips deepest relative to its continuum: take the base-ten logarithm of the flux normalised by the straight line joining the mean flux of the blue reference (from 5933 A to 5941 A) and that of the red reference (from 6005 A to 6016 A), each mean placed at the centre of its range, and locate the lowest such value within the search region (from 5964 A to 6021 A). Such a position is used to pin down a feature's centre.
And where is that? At 5977.10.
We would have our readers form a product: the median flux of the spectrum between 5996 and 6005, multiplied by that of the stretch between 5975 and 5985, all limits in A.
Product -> 155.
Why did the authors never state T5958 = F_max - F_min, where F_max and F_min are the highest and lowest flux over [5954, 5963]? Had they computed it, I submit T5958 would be 2.2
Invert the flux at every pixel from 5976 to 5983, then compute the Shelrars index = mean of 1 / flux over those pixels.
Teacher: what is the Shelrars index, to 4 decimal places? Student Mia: 0.0816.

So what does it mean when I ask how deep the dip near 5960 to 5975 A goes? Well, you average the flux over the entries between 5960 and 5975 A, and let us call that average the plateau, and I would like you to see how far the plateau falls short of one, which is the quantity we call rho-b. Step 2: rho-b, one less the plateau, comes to -12.0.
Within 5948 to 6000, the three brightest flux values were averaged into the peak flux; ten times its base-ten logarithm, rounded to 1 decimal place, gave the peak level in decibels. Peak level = 11.3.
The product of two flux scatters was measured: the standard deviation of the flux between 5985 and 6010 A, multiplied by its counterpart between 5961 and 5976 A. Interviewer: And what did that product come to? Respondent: 0.02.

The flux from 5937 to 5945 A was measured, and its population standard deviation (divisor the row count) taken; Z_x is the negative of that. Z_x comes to -1.33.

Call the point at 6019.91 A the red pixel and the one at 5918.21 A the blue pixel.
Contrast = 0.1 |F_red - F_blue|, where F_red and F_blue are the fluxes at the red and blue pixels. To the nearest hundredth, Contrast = 0.37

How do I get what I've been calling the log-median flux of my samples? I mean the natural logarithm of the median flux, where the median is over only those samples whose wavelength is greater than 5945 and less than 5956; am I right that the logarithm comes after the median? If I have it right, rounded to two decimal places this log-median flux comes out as 2.36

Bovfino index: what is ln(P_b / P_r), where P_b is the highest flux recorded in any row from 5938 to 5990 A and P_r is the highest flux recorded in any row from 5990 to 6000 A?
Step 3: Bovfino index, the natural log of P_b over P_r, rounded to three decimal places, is 0.097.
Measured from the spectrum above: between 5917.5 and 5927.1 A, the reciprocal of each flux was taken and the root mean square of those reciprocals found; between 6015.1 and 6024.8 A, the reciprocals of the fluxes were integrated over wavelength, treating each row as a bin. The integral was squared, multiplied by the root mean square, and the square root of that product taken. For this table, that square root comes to 0.210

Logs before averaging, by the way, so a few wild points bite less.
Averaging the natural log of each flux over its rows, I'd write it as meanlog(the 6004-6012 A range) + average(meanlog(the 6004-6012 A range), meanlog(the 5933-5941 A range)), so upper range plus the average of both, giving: 5.12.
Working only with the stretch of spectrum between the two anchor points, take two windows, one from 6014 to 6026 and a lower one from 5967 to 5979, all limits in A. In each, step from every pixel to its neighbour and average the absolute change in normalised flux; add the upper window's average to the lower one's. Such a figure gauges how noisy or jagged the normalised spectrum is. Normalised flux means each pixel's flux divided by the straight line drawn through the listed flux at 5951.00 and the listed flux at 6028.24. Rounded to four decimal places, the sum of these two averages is 0.0216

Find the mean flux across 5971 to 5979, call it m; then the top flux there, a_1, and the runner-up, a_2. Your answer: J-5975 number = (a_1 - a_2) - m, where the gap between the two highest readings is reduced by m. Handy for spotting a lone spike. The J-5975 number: -12.5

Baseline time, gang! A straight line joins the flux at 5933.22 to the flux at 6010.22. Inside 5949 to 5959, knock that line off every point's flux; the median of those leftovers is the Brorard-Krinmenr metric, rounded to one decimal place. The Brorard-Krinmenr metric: -3.3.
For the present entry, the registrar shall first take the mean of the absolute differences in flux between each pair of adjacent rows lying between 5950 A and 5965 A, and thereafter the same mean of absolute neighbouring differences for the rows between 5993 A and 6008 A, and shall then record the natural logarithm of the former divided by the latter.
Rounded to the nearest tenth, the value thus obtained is 2.1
